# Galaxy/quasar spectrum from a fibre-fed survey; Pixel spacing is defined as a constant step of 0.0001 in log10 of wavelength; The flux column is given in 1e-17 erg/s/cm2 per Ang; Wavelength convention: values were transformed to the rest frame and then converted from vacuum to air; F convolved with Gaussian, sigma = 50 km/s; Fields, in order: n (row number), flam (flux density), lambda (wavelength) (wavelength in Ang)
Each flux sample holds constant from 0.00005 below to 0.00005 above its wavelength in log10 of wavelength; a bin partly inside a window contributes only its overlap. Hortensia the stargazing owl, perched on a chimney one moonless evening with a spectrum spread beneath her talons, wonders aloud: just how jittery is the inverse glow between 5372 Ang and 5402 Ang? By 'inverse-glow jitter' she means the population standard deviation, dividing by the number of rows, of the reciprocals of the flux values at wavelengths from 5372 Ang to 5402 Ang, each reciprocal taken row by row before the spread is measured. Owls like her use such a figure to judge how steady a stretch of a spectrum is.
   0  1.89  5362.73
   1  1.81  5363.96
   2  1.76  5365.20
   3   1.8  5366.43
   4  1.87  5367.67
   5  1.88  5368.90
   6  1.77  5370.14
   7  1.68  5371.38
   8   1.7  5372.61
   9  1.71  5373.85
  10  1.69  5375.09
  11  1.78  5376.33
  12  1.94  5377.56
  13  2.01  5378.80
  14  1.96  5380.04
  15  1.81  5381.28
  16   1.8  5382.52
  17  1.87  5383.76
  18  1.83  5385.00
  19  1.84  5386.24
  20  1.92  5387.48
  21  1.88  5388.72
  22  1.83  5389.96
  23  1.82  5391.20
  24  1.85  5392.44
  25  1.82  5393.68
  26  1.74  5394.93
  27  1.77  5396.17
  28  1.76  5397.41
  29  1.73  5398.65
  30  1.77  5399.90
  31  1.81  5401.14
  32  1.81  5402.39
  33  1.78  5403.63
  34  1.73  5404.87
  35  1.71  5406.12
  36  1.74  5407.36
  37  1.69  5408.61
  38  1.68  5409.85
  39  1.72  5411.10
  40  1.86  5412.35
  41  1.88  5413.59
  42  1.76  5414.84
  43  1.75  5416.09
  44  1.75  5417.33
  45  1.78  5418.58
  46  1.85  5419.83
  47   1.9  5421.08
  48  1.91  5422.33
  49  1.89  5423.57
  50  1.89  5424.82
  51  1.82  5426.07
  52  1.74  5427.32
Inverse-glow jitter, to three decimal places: 0.024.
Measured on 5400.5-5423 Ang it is 0.022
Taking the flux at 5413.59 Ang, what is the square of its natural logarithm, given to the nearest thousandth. 0.399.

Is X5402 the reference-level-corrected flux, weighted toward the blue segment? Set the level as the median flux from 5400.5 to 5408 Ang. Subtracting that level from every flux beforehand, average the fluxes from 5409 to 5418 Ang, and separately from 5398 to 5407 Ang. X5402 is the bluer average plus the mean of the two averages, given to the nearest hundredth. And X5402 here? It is 0.01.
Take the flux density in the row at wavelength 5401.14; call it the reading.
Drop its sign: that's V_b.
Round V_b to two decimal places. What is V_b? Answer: 1.81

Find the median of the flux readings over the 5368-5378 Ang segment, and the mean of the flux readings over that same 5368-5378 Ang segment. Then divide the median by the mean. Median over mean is 0.98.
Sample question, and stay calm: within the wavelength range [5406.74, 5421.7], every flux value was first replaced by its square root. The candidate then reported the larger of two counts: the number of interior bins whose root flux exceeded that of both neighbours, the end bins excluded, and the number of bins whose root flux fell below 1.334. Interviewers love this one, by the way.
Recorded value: 7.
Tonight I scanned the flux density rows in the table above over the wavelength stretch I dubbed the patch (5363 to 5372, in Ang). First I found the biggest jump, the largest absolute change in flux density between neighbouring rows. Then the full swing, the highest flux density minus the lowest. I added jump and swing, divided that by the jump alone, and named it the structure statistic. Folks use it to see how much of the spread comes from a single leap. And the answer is 2.82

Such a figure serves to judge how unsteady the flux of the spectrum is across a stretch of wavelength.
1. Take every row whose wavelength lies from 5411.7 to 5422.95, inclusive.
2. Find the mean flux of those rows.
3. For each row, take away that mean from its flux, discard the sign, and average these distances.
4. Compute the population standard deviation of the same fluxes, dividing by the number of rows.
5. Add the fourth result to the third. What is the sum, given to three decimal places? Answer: 0.122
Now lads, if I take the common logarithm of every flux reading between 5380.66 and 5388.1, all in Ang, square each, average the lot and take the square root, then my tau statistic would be 0.266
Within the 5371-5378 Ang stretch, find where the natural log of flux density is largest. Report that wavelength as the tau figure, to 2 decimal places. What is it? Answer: 5377.56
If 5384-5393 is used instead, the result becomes 5387.48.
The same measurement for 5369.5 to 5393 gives 5378.80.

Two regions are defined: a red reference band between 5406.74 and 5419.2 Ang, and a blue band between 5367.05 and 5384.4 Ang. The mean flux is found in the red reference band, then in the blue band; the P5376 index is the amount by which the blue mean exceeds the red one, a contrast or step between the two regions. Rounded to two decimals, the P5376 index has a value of 0.06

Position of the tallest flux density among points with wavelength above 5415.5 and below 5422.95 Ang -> 5422.33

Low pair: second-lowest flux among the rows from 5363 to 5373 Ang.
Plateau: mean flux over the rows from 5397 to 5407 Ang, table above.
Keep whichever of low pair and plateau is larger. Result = 1.76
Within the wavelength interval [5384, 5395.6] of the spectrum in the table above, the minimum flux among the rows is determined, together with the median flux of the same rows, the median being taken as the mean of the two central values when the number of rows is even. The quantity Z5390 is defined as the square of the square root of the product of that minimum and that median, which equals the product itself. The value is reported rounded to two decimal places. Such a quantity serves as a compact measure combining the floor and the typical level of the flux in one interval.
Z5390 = 3.18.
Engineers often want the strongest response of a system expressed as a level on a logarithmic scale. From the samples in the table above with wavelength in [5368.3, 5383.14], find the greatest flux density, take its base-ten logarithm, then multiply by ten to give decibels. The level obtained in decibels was 3.03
